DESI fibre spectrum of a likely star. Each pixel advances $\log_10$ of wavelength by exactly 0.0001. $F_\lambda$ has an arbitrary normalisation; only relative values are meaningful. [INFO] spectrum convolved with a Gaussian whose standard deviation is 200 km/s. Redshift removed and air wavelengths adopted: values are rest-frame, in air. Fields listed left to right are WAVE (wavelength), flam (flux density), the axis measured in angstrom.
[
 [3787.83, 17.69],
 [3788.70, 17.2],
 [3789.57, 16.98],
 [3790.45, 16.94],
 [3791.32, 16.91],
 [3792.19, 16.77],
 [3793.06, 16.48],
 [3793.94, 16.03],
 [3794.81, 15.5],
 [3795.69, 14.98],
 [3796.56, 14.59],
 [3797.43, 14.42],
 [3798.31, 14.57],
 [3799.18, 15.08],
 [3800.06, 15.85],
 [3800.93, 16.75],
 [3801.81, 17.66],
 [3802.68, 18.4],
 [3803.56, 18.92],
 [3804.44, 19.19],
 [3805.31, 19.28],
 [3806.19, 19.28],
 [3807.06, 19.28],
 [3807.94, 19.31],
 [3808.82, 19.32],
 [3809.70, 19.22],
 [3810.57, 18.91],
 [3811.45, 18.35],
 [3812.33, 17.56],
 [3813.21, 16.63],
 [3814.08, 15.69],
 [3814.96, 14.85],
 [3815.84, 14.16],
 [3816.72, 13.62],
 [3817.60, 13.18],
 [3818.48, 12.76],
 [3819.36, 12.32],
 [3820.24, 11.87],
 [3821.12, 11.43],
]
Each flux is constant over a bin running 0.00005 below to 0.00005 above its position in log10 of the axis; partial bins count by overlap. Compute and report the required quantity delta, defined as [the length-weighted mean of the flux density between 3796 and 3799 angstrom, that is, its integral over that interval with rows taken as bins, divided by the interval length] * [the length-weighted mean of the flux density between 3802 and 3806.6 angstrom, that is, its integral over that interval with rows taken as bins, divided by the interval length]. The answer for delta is 277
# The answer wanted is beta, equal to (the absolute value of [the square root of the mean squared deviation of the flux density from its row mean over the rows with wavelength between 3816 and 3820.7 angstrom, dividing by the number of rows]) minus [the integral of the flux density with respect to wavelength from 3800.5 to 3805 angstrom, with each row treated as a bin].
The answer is -81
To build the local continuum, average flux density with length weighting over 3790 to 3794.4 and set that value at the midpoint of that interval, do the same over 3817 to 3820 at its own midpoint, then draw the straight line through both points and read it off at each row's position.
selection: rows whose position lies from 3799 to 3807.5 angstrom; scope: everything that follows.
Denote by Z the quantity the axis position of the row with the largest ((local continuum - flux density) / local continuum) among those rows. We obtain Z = 3799.18 angstrom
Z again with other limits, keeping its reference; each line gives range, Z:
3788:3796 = 3795.69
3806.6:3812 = 3811.45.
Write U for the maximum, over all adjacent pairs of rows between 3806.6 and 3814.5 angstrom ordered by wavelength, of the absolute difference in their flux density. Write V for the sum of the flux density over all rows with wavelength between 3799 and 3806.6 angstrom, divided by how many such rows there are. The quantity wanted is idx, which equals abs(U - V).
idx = 16.9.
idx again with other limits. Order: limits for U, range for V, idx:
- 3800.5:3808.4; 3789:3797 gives 15.2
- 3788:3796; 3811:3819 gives 14.7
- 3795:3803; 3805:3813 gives 18.0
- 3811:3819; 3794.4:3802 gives 14.5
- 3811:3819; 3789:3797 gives 15.2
